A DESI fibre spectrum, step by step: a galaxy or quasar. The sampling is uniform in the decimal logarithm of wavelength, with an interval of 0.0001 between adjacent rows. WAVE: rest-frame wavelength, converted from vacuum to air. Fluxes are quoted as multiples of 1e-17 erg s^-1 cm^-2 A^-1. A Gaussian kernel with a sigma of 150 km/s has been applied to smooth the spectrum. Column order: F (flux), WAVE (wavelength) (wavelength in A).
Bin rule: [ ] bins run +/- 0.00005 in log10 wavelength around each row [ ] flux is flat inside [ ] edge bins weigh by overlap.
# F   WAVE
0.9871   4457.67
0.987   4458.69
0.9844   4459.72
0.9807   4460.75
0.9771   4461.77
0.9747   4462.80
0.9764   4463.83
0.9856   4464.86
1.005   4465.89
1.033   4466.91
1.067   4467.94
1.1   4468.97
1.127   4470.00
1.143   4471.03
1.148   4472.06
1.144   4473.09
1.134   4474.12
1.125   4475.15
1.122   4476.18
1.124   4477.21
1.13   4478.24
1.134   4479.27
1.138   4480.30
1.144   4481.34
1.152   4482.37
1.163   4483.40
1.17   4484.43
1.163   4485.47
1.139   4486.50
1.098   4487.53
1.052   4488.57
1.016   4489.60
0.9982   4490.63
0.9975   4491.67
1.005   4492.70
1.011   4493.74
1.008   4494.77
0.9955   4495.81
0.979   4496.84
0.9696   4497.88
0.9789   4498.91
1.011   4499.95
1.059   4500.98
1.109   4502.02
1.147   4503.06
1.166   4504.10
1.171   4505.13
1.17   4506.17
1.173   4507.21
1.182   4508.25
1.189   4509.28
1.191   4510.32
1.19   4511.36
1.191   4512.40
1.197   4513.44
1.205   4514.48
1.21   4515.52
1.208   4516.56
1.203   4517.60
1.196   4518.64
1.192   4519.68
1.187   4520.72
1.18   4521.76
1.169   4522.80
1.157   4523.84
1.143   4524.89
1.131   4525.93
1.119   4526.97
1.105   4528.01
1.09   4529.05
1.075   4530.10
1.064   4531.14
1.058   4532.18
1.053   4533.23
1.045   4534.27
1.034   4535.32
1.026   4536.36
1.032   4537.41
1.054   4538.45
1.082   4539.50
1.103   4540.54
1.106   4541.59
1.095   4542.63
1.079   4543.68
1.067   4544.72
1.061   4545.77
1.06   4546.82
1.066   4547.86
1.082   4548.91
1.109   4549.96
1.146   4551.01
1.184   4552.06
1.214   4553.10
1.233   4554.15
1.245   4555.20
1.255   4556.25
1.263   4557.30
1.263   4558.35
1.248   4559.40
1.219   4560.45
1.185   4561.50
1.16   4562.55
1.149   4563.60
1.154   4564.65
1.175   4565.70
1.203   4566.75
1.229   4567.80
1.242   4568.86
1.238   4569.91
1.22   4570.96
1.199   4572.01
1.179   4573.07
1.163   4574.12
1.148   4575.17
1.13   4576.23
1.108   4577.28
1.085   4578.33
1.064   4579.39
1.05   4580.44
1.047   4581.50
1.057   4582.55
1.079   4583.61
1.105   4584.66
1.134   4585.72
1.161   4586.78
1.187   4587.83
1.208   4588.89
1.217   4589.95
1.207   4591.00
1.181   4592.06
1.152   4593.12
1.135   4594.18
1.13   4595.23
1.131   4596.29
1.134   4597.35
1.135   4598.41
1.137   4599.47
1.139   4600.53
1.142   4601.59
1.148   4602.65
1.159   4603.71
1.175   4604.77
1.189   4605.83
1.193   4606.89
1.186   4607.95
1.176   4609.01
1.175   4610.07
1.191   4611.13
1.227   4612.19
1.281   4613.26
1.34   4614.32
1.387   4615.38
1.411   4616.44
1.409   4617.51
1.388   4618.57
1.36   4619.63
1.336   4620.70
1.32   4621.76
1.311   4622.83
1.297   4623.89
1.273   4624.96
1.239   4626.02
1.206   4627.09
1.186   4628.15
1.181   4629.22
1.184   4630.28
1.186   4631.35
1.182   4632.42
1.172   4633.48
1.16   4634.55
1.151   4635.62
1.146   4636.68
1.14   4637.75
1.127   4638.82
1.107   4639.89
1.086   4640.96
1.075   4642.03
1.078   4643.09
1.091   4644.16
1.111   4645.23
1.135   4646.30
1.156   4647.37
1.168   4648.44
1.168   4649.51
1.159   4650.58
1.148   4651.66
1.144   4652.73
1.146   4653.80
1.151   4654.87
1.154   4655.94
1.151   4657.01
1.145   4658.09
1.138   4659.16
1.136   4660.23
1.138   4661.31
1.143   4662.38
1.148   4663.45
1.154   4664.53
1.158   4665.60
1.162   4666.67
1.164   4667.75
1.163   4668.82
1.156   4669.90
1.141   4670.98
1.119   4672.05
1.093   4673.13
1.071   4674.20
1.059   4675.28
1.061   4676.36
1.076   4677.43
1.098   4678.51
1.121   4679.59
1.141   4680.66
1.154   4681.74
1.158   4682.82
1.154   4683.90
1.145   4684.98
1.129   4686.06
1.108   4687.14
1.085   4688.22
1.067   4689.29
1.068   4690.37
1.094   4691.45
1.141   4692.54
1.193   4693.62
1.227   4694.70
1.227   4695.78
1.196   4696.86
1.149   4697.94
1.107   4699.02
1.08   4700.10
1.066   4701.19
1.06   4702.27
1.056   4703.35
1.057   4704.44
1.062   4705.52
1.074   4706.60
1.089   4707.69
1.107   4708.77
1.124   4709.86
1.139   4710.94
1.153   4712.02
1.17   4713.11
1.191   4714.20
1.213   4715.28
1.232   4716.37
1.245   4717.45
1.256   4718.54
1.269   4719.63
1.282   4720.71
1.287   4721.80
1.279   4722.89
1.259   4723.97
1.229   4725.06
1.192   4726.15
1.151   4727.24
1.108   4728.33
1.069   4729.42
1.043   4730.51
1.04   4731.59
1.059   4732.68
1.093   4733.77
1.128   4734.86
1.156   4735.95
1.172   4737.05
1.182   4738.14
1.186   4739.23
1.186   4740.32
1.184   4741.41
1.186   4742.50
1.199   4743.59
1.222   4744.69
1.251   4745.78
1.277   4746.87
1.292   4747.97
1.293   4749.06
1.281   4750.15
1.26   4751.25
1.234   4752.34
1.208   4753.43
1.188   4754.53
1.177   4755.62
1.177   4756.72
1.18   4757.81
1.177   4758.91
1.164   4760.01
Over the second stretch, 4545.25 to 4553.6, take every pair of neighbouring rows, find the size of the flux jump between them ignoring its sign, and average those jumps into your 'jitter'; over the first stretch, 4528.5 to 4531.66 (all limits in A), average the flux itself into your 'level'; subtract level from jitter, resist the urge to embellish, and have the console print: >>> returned -1.05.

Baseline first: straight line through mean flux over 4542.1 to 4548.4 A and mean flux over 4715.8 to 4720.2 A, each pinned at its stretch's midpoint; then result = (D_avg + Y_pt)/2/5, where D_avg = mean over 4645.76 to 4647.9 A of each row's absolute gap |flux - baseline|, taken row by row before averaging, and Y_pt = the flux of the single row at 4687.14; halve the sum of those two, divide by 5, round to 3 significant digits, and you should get 0.114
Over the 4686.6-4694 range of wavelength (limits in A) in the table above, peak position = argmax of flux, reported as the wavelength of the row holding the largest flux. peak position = 4693.62 A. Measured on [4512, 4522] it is 4515.52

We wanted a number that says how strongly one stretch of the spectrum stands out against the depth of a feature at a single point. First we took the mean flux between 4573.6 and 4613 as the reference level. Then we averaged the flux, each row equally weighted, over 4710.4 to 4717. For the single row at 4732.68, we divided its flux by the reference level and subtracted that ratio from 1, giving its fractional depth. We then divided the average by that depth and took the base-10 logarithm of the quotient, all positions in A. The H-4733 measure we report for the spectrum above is 1.2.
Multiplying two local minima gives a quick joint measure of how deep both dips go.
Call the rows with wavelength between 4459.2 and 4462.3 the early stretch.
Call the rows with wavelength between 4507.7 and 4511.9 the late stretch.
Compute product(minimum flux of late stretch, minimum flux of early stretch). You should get 1.15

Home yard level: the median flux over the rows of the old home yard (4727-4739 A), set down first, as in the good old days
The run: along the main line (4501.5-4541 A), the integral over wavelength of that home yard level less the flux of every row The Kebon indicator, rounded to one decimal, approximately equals -1.1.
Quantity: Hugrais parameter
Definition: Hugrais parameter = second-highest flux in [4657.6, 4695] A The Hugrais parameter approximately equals 1.193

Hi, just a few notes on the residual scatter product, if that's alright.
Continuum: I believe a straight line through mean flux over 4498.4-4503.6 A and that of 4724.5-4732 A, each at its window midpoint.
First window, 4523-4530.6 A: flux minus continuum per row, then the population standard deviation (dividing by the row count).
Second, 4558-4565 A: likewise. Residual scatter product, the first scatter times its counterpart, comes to 0.0012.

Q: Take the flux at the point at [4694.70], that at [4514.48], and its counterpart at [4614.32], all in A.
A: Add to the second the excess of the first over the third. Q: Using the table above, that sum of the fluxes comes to 1.09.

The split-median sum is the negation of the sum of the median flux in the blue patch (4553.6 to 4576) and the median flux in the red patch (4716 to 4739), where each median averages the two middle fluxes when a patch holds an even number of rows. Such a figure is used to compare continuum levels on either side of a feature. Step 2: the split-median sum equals -2.40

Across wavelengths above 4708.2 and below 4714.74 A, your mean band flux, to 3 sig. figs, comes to 1.15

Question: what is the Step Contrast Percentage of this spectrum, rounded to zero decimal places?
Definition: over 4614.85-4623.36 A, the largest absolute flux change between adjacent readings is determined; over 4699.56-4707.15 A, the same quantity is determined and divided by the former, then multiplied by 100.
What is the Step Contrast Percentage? 50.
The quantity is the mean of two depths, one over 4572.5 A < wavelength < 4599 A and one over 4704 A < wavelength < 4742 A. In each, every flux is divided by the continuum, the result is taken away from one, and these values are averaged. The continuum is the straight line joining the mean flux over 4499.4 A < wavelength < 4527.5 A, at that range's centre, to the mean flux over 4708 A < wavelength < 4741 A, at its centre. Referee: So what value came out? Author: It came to 0.02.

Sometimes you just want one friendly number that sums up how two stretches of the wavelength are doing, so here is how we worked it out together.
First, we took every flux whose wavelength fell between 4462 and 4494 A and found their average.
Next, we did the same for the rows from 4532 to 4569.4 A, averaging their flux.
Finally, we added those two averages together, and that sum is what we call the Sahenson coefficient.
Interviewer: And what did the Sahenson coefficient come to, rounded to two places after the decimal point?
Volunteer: 2.23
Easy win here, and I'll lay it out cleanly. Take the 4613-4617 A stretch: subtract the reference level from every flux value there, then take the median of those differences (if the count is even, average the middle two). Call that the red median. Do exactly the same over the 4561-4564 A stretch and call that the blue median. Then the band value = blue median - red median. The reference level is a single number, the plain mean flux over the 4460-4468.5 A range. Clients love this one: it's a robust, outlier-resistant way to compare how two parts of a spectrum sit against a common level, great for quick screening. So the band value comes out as -0.20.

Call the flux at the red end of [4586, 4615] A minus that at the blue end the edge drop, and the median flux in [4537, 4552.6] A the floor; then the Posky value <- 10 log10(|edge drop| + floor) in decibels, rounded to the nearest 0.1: 1.0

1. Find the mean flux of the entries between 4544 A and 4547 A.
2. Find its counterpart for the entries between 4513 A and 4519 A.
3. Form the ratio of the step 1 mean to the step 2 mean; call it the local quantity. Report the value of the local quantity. 0.88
